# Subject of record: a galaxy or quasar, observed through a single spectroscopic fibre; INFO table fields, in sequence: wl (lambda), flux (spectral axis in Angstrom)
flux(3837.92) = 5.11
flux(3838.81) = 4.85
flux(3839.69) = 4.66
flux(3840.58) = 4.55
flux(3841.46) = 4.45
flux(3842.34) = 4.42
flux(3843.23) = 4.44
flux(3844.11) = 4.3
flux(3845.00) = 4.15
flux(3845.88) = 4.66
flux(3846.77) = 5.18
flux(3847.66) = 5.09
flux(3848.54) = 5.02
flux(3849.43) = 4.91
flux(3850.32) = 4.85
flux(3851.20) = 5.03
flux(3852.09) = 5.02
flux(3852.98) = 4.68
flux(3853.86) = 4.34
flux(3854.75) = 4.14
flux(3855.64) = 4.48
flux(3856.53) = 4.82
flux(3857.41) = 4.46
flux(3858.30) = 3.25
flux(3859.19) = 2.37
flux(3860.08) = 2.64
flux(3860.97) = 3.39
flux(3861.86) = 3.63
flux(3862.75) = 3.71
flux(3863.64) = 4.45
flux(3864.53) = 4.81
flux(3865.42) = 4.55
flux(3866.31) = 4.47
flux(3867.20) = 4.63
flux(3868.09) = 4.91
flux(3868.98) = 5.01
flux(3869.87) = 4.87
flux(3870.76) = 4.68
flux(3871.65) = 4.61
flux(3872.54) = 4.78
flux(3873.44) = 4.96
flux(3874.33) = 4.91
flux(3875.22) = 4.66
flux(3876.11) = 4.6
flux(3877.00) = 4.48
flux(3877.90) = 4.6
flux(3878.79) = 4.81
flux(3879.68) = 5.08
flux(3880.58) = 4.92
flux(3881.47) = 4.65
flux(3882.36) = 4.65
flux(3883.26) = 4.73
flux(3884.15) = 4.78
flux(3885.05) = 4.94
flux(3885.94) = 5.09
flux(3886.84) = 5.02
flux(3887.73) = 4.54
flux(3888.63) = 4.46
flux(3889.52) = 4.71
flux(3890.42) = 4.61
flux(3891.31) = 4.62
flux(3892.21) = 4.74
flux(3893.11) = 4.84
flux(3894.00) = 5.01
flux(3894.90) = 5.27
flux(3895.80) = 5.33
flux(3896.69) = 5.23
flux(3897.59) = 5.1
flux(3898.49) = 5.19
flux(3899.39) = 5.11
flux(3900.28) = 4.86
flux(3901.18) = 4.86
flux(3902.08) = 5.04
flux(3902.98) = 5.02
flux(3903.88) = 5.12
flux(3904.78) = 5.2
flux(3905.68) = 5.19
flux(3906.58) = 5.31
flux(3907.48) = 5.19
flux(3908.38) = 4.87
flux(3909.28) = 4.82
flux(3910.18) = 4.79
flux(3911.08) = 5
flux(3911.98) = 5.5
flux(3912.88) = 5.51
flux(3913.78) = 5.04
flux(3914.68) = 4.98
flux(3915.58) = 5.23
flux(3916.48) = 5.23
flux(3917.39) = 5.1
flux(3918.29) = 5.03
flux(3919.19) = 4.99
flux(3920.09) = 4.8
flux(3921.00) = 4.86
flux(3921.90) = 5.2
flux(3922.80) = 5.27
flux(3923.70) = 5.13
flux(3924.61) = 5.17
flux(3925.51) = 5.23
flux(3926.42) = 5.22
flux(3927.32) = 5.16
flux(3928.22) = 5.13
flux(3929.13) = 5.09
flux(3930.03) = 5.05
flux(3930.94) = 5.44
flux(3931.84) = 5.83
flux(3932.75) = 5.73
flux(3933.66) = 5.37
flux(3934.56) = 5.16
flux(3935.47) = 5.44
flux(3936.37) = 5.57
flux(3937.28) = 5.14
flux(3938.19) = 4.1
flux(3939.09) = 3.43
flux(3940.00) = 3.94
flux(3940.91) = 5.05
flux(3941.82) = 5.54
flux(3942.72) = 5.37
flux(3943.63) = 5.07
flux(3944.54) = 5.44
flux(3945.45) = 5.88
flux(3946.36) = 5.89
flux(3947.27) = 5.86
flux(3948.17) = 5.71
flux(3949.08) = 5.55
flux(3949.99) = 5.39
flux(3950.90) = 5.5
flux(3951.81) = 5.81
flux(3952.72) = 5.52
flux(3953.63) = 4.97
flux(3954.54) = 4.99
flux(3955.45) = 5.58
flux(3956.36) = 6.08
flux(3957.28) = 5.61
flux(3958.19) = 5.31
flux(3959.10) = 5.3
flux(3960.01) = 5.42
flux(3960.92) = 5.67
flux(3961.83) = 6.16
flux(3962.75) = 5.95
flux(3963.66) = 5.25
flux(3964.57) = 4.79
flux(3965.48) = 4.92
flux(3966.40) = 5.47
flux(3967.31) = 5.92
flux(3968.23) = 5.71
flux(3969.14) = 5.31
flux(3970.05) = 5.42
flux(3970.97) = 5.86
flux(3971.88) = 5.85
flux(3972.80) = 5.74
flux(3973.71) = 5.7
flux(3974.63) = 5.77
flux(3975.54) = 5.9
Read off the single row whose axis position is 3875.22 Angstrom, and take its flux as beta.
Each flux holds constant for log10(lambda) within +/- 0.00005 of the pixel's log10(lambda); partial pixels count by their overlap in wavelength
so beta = 4.66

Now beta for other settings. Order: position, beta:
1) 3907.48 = 5.19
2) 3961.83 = 6.16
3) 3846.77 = 5.18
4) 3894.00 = 5.01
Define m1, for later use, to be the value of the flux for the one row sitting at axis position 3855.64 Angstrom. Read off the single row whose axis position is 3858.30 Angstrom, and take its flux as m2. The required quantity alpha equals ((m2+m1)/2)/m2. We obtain 1.19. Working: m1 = 4.48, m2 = 3.25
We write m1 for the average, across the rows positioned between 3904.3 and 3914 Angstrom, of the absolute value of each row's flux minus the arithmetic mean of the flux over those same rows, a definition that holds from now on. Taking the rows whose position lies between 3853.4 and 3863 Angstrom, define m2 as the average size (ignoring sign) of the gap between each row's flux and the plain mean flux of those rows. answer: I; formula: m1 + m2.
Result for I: 0.8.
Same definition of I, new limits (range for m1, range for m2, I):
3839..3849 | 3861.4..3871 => 0.6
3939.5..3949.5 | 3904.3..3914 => 0.6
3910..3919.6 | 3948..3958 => 0.4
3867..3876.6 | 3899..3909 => 0.3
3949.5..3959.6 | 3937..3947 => 0.9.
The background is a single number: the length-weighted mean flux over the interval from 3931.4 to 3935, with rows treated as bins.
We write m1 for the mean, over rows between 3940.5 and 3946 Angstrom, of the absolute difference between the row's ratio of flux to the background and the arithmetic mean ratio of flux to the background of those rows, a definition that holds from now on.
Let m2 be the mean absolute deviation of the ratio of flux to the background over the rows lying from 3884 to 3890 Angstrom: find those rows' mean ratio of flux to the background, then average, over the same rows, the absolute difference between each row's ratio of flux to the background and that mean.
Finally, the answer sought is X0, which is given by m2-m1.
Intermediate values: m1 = 0.041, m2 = 0.035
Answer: -0.01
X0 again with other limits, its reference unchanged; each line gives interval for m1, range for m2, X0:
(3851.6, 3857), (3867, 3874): -0.02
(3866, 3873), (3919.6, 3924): 0.01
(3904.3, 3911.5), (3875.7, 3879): -0.01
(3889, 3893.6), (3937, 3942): 0.12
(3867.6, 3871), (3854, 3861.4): 0.12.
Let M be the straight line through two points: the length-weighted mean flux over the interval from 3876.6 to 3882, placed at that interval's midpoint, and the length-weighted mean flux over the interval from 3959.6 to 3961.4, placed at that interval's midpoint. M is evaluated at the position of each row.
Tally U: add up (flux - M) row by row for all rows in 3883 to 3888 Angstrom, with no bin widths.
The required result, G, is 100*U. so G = 18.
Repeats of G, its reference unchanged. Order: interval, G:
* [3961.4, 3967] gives -109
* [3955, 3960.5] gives 5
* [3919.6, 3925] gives -70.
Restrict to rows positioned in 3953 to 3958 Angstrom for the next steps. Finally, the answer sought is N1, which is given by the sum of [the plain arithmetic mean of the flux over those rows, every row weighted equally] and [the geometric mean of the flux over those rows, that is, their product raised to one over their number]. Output 10.9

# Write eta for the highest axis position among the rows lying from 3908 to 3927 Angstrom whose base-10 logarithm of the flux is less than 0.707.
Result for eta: 3921.00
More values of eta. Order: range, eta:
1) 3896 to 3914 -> 3913.78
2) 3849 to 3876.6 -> 3876.11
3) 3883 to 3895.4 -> 3894.00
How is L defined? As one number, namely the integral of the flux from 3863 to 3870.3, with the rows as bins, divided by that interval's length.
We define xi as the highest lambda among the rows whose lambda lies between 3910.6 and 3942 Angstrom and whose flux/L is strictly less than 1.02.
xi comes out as 3940.00 Angstrom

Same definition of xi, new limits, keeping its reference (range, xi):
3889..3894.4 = 3892.21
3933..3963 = 3940.00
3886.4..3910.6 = 3892.21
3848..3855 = 3854.75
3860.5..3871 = 3870.76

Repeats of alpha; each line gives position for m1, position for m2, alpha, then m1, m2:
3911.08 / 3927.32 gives 0.98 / 5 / 5.16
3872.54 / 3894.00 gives 0.98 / 4.78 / 5.01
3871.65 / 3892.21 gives 0.99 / 4.61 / 4.74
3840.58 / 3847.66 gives 0.95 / 4.55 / 5.09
